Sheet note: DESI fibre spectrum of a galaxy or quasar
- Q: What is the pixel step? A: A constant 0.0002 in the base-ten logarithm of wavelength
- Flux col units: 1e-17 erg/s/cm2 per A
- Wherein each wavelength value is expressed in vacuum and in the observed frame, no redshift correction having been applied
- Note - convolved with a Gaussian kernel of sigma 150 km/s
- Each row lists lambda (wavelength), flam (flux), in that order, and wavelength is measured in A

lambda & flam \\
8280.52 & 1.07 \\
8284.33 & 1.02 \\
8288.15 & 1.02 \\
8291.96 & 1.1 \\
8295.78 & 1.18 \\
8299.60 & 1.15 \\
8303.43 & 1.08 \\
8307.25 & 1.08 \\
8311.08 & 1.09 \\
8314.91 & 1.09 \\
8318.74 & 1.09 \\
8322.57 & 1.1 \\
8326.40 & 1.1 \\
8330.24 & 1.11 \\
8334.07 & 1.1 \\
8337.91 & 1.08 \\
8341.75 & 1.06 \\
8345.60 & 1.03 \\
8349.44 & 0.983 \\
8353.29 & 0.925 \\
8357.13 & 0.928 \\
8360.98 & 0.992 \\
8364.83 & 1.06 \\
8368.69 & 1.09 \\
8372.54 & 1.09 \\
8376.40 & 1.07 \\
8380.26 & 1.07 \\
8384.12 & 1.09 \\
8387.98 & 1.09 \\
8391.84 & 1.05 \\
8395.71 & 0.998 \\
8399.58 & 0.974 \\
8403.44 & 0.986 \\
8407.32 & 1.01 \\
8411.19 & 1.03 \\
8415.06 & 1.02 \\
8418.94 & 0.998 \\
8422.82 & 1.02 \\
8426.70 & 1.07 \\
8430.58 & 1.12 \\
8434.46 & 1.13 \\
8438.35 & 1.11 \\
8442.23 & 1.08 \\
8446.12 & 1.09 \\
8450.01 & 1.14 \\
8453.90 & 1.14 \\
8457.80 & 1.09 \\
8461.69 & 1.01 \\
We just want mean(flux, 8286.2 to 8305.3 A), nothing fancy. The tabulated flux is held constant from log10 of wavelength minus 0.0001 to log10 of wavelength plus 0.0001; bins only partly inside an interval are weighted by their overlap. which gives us 1.11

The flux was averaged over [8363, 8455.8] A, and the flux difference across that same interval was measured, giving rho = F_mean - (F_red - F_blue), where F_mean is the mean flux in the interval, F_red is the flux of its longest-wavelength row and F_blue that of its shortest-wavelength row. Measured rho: 0.984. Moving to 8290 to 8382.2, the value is 1.099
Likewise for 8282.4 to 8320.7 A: 1.020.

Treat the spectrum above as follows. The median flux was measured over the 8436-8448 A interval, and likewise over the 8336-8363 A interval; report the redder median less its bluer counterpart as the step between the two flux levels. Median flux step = 0.10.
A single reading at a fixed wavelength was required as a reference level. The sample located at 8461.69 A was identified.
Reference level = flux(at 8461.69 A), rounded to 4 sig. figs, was 1.010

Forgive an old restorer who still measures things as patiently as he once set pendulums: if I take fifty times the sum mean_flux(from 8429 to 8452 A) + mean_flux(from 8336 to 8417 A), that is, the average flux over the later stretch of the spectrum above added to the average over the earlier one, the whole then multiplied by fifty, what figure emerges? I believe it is 107.1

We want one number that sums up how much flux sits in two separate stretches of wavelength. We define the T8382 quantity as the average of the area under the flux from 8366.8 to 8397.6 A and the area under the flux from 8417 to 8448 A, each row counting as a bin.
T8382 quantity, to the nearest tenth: 33.2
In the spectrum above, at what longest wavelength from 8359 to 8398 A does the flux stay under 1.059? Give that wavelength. 8395.71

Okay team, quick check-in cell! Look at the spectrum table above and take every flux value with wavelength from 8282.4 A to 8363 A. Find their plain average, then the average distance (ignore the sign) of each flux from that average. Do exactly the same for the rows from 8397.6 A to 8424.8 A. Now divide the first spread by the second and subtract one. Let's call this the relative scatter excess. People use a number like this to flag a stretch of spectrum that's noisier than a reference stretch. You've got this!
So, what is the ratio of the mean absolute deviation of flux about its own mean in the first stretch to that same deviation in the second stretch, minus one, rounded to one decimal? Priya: 2.1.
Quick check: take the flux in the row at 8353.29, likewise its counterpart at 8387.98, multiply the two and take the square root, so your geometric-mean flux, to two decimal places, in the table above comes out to 1.00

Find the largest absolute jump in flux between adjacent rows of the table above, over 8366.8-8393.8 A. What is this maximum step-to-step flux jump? 0.040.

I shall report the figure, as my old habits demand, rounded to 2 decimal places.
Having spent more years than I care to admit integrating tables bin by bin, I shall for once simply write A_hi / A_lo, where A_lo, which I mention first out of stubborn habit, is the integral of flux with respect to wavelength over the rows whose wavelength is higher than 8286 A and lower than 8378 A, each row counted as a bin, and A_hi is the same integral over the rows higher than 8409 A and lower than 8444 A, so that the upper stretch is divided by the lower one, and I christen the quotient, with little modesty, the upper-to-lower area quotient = 0.38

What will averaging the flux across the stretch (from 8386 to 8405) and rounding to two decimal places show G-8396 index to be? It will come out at 1.02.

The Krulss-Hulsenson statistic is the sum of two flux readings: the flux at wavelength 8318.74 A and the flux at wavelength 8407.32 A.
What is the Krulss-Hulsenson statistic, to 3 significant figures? 2.10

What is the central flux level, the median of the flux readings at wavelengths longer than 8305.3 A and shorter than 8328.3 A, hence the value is 1.09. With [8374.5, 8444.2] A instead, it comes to 1.06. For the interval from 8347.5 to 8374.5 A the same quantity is 0.99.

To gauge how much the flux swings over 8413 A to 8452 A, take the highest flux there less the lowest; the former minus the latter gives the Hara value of 0.142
